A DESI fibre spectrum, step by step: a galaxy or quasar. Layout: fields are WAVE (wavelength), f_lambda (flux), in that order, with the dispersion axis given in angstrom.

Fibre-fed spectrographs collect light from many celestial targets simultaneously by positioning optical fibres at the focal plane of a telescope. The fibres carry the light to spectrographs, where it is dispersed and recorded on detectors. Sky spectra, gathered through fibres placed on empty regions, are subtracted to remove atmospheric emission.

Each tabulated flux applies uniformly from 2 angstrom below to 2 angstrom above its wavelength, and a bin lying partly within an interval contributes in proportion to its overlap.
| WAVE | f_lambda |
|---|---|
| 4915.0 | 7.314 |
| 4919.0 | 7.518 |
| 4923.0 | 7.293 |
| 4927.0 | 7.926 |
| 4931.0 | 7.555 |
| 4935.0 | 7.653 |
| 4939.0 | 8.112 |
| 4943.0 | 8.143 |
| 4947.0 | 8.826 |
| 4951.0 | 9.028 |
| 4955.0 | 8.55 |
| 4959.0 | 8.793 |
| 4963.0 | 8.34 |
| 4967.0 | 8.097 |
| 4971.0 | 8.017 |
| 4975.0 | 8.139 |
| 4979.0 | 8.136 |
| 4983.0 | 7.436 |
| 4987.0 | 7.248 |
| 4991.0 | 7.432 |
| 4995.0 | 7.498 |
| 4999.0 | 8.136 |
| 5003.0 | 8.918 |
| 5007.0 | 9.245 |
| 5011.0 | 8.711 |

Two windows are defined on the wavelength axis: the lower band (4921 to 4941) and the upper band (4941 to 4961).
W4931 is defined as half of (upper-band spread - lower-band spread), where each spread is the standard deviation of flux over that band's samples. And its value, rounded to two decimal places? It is 0.01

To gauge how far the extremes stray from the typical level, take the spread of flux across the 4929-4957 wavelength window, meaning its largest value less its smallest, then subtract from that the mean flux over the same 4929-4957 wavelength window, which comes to -6.79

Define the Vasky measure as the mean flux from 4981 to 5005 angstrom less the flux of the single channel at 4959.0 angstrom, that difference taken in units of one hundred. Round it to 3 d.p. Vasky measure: -0.010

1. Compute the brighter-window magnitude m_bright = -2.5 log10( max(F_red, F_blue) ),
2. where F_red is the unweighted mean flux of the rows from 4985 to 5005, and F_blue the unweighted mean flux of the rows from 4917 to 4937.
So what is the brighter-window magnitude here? -2.24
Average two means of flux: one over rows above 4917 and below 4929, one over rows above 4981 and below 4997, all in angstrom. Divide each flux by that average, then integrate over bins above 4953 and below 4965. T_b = 13.71 angstrom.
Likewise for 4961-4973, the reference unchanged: 13.06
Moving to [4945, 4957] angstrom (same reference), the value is 14.10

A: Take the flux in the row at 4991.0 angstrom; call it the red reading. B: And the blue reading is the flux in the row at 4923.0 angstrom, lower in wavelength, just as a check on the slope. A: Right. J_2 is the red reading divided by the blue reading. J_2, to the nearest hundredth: 1.02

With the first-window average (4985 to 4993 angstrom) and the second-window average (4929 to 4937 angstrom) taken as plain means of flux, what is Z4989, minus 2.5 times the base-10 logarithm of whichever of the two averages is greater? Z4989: -2.20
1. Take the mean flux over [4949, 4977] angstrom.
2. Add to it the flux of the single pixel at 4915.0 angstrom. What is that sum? 15.74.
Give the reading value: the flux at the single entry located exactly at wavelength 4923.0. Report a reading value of 7.293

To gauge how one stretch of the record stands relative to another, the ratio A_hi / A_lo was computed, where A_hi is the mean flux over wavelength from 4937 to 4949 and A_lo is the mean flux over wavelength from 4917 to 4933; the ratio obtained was 1.10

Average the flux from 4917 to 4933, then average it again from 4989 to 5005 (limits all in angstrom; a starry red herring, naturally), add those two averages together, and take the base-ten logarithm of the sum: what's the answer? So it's 1.19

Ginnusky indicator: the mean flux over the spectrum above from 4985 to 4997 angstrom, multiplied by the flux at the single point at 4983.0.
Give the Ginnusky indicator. 55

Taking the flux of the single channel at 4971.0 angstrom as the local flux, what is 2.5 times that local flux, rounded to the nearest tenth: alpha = 20.0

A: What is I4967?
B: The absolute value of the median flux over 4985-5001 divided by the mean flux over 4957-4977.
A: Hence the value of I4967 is 0.902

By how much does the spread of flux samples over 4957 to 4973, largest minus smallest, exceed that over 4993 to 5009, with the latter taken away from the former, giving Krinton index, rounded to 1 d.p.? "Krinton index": -1.0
